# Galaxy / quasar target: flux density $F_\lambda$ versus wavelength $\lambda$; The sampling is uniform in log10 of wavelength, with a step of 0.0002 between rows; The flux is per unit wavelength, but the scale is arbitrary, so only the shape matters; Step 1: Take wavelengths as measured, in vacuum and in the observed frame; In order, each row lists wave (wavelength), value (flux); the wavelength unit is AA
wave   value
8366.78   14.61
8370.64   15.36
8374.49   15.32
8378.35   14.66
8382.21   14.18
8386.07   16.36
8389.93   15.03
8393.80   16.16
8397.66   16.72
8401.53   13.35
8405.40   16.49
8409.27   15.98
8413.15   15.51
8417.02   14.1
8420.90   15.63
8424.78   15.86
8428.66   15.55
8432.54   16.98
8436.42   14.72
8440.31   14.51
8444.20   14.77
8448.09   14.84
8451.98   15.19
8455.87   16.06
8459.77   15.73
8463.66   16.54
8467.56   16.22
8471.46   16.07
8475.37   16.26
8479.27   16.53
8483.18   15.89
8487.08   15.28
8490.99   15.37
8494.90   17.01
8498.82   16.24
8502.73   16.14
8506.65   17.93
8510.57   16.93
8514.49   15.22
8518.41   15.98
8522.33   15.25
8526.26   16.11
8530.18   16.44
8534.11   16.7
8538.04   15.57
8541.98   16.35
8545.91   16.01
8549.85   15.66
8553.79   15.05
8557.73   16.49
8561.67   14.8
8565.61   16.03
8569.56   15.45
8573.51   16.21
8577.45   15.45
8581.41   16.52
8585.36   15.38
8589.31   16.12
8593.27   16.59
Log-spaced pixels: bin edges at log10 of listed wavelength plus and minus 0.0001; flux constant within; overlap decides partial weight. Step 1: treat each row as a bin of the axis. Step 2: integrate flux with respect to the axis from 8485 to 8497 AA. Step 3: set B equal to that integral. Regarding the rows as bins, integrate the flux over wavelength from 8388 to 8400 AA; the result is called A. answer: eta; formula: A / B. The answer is 1.00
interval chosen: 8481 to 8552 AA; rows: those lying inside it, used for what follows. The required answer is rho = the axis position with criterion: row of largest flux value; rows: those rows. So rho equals 8506.65 AA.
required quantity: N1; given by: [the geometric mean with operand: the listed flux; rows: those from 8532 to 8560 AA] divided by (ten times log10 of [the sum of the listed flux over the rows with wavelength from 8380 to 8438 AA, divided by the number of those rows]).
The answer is 1.34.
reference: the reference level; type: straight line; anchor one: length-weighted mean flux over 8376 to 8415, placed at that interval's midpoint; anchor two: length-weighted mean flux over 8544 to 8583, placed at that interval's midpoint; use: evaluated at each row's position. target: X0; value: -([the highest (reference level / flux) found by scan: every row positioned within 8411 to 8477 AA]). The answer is -1.10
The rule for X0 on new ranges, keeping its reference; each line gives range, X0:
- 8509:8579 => -1.06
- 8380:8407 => -1.16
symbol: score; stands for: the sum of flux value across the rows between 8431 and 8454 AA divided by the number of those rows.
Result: 15.2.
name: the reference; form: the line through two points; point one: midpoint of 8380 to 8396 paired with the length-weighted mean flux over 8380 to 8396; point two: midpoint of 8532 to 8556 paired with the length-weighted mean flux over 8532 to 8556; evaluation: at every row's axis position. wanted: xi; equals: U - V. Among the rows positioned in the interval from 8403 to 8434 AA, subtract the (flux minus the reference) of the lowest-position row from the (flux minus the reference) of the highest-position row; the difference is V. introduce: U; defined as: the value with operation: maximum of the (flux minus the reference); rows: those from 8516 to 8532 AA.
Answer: 0.2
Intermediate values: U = 0.6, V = 0.41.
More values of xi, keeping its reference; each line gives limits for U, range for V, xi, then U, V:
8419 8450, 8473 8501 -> 1.5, 1.4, -0.09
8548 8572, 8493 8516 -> 2.4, 0.6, -1.85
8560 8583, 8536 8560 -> -0.3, 0.5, 0.86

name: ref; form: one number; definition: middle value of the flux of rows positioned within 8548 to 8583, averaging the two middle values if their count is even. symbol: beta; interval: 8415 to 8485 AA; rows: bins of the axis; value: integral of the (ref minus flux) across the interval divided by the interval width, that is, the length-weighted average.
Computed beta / 0.0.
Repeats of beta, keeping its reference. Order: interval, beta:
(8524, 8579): -0.2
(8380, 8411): 0.1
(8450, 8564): -0.4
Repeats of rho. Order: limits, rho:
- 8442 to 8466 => 8463.66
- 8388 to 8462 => 8432.54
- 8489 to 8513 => 8506.65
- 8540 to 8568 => 8557.73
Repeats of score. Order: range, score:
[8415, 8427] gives 15.2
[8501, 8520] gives 16.4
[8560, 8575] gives 15.6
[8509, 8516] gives 16.1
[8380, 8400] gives 15.7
